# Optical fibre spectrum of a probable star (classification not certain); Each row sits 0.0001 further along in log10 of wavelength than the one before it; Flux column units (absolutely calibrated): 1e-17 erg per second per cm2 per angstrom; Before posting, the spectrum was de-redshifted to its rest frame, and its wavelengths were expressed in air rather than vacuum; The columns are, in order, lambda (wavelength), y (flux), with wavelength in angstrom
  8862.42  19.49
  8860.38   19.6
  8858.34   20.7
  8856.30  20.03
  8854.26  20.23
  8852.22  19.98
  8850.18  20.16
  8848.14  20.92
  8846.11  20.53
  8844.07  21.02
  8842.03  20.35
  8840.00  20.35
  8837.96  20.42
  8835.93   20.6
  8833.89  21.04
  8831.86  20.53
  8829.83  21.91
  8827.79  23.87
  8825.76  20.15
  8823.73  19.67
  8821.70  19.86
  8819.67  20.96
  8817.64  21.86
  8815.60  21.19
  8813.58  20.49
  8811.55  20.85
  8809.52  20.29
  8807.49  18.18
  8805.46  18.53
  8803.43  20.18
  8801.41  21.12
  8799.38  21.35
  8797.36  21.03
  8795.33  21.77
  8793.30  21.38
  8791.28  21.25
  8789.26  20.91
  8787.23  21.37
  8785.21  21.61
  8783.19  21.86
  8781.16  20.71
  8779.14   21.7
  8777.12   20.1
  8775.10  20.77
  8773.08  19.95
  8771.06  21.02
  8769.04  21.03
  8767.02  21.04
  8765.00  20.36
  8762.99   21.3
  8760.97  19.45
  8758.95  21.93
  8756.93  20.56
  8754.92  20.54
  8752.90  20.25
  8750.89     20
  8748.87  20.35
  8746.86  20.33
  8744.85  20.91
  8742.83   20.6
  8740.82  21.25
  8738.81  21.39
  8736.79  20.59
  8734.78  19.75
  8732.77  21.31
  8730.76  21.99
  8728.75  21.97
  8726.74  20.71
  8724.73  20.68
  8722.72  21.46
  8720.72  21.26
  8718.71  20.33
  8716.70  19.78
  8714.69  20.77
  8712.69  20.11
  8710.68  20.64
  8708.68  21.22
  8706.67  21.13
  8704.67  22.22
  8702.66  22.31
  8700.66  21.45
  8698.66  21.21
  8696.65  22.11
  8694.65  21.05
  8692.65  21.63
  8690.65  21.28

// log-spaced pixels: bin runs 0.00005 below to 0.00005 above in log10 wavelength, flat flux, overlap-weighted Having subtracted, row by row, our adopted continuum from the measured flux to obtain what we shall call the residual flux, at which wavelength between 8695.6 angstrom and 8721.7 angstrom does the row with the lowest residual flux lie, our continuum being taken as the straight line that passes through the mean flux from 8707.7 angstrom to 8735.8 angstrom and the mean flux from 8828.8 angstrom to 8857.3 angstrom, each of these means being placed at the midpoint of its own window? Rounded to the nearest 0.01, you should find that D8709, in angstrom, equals 8716.70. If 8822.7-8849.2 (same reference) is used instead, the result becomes 8823.73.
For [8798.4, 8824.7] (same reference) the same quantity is 8807.49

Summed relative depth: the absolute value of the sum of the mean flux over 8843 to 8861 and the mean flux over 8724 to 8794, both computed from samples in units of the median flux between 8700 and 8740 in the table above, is 1.95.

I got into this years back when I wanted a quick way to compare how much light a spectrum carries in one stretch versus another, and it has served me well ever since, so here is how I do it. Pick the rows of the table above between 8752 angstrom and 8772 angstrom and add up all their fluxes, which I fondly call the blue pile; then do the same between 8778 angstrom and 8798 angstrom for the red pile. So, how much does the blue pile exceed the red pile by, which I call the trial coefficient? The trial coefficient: -6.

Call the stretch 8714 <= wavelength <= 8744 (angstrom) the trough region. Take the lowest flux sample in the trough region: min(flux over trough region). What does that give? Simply 19.75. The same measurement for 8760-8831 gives 18.18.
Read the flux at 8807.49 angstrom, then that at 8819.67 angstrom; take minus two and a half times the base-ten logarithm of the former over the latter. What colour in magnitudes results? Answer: 0.154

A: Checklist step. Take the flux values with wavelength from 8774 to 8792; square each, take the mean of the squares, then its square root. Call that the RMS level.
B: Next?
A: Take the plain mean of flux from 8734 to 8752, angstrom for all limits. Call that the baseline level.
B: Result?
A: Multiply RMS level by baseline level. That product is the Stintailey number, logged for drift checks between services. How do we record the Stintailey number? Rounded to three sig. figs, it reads 435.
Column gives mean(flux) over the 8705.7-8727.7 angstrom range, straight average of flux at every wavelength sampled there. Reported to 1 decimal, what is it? 20.7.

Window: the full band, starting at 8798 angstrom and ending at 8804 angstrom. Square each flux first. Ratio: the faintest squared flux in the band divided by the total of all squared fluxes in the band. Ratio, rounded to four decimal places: 0.3111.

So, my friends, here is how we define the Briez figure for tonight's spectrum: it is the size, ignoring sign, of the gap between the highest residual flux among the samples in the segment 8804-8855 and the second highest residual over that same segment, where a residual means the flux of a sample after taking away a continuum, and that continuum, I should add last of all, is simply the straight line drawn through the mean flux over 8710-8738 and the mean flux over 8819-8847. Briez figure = 1.96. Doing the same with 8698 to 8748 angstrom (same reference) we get 0.09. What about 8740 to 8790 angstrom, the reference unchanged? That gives 0.07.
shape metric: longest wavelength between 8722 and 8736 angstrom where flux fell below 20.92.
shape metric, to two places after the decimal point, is 8734.78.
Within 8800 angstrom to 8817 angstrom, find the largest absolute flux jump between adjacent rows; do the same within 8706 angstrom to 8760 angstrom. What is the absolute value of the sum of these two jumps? 3.7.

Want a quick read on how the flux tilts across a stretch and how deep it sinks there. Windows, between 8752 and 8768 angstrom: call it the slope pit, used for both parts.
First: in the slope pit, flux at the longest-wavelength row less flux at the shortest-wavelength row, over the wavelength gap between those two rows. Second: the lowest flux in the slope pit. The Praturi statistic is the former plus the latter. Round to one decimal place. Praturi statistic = 19.5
